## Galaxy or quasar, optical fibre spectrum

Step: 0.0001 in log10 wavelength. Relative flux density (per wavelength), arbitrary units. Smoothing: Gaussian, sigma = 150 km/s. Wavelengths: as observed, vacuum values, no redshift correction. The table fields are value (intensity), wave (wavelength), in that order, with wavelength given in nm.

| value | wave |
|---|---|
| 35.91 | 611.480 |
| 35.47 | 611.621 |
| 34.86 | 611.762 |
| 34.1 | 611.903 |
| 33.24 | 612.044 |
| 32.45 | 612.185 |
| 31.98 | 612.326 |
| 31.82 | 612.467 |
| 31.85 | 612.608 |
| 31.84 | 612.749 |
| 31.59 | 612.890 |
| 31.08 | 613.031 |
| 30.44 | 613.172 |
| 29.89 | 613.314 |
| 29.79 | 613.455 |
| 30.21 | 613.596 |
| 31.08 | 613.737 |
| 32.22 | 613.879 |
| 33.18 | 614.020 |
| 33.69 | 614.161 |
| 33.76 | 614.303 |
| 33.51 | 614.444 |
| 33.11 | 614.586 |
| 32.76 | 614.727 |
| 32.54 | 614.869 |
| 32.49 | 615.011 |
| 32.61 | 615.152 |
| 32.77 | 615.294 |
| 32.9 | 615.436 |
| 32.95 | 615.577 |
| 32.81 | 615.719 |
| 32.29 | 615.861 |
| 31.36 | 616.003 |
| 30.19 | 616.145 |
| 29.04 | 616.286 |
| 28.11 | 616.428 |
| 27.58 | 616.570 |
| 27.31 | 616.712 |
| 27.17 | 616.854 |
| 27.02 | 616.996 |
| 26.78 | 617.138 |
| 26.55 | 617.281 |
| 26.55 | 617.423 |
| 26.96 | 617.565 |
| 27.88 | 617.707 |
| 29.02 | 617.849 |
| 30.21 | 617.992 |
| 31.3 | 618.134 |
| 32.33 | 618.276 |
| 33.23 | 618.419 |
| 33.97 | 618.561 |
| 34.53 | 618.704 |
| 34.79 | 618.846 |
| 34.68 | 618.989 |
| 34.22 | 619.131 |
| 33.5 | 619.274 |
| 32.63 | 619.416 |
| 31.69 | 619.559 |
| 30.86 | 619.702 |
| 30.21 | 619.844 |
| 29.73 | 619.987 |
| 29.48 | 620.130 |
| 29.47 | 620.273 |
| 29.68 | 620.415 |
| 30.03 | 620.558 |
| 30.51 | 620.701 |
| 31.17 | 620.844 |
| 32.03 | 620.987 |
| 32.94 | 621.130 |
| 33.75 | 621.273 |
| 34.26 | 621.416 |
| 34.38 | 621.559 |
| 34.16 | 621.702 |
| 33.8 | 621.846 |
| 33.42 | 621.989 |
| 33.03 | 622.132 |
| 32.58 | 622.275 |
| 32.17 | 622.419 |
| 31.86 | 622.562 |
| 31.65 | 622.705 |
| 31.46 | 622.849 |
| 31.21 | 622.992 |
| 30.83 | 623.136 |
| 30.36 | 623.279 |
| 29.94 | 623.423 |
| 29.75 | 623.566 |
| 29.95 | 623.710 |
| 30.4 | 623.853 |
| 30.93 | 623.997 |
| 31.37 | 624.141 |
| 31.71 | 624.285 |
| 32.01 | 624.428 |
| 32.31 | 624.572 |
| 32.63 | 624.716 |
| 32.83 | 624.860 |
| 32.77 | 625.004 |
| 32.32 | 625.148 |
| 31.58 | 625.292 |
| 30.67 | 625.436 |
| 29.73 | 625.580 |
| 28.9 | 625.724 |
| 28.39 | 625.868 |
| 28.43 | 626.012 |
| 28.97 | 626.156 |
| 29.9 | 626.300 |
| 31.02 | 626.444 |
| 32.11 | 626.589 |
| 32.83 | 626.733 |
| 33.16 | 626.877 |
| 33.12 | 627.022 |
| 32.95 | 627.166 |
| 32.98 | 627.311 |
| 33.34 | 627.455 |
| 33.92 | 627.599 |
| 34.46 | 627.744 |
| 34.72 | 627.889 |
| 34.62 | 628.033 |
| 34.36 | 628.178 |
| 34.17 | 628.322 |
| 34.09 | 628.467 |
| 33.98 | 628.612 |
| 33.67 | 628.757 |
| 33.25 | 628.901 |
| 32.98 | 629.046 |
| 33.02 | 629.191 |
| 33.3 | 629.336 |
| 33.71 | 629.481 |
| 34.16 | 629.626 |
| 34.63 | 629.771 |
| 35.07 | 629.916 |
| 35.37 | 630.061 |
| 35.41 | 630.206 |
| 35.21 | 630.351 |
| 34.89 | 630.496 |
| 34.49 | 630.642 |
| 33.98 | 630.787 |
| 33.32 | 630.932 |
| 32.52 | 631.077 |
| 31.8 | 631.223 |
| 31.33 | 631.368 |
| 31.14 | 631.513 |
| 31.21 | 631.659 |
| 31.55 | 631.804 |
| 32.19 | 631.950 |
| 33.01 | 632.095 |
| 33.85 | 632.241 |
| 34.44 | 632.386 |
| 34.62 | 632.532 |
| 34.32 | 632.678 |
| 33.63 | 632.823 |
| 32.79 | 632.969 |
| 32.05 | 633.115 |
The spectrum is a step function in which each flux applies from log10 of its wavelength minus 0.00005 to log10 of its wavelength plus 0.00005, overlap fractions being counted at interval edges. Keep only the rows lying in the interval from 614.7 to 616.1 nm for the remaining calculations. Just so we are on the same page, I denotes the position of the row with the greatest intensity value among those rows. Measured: 615.577 nm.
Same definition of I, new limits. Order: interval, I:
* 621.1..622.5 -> 621.559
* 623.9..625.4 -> 624.860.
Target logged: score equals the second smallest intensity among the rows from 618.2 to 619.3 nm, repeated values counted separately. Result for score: 33.23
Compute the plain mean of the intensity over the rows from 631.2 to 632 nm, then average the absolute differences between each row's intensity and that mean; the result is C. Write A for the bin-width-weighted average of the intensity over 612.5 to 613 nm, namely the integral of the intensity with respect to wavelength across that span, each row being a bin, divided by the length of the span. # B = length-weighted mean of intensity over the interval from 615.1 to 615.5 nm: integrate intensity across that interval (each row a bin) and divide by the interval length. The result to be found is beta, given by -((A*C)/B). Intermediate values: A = 31.7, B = 33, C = 0.3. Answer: -0.3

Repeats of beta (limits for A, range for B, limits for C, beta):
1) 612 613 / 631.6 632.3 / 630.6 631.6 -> -1.1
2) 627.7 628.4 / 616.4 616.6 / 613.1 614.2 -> -1.6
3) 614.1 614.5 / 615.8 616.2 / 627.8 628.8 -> -0.3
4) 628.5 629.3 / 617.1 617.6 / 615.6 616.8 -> -2.3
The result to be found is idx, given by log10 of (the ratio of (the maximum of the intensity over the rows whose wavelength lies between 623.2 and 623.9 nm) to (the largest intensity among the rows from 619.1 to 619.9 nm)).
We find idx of -0.05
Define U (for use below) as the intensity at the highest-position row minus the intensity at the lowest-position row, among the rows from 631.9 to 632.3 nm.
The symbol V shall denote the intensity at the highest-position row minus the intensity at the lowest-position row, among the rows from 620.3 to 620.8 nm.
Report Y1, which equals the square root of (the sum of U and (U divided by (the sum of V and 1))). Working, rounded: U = 1.66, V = 0.83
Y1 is 1.6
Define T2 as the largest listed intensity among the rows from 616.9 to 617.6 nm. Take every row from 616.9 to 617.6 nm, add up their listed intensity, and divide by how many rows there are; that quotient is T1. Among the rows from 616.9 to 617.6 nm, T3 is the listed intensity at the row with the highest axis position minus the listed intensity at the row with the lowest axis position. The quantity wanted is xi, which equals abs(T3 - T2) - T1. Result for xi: 0.3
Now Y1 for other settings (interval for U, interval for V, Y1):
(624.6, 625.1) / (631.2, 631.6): 0.7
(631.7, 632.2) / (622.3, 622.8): 2.1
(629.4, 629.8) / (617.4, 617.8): 1.1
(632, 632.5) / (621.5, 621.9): 2.2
